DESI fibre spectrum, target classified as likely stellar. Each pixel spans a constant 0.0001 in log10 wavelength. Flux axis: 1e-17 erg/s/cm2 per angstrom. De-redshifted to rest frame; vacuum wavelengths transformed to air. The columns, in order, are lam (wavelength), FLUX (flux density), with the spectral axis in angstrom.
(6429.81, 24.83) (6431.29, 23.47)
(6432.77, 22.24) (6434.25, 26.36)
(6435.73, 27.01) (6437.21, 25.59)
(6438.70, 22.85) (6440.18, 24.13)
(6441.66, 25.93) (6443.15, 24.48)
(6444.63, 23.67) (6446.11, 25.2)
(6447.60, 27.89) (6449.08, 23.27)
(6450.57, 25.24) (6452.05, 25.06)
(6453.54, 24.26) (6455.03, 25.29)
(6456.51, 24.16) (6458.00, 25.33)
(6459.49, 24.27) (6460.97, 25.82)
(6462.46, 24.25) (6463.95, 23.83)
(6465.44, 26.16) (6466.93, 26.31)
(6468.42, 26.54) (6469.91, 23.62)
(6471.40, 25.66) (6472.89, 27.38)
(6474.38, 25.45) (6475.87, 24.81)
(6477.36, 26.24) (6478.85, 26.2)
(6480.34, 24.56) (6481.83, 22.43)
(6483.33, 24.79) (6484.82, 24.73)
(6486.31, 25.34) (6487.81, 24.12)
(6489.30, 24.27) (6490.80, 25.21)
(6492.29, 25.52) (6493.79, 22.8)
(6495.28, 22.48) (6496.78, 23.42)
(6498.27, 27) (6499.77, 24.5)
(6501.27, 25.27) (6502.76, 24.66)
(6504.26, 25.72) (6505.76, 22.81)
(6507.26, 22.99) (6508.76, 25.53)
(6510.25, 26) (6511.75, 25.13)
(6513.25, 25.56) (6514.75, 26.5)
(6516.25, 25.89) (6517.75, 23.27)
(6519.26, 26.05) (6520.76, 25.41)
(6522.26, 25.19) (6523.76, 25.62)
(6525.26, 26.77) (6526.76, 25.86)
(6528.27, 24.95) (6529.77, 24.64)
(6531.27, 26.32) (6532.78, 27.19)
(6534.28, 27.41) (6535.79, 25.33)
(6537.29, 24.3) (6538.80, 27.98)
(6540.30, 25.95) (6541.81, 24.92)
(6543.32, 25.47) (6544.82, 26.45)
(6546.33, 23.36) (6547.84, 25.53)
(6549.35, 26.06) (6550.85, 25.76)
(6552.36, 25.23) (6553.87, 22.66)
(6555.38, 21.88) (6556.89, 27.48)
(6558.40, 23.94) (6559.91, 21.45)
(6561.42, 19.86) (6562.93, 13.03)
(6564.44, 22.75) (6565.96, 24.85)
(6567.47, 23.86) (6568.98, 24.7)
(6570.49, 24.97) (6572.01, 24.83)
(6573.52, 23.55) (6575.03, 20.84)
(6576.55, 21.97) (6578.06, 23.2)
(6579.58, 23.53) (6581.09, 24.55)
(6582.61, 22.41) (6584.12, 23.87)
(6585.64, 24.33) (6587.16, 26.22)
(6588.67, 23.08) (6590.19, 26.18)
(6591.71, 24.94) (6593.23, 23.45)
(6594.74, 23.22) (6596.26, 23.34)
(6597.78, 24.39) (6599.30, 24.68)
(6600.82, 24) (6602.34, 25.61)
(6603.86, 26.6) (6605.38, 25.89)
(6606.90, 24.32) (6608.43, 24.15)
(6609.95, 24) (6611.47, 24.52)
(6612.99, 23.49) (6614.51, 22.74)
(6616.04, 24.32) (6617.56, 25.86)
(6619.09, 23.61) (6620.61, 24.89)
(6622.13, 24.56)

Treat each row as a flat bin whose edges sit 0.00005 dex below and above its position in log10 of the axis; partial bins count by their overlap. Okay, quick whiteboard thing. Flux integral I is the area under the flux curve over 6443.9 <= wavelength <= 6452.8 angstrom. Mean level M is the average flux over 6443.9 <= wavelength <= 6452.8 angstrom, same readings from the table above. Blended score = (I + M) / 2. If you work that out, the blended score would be 124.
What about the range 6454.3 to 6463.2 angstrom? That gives 123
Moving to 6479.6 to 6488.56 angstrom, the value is 121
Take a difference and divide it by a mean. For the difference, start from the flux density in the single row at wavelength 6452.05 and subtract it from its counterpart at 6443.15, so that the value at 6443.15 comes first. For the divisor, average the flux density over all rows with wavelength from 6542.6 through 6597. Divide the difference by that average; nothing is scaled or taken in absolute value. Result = -0.024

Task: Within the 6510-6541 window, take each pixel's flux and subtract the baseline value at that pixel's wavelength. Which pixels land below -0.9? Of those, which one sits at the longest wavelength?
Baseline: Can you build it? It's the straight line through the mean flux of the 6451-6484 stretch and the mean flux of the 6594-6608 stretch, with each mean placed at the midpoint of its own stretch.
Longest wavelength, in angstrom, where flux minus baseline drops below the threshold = 6517.75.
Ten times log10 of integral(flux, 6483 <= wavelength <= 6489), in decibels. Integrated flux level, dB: 21.7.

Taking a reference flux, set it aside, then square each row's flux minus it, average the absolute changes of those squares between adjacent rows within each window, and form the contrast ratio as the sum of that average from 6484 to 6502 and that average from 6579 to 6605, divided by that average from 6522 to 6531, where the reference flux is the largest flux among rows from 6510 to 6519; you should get 10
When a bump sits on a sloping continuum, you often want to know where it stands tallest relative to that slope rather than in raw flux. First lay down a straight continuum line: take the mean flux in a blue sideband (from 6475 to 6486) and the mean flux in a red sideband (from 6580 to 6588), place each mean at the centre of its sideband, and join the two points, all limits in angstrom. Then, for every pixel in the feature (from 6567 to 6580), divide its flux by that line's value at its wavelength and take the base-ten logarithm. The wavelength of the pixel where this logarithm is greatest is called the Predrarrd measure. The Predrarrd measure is 6570.49 angstrom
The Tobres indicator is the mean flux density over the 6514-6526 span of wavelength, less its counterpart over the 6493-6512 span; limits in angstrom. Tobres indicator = 1.1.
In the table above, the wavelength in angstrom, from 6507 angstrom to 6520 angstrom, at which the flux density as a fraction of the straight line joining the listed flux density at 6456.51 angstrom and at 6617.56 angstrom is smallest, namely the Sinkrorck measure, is 6507.26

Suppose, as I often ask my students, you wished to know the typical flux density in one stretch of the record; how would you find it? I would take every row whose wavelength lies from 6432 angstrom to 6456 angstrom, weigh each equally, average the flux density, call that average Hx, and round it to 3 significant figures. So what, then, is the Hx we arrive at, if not 24.9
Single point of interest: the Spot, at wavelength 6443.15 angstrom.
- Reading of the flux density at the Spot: 24.48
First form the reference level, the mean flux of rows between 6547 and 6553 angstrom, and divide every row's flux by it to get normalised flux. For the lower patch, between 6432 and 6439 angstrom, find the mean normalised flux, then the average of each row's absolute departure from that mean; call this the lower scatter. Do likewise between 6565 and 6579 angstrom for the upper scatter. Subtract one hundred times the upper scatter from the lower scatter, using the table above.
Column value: -4.27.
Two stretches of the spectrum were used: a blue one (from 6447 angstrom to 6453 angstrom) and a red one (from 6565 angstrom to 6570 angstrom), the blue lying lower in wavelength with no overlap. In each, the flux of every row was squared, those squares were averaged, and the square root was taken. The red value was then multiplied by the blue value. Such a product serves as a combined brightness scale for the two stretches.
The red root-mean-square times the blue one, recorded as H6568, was 622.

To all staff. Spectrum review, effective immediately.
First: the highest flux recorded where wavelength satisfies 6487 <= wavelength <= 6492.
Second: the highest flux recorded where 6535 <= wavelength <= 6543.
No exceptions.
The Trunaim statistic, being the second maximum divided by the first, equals 1.11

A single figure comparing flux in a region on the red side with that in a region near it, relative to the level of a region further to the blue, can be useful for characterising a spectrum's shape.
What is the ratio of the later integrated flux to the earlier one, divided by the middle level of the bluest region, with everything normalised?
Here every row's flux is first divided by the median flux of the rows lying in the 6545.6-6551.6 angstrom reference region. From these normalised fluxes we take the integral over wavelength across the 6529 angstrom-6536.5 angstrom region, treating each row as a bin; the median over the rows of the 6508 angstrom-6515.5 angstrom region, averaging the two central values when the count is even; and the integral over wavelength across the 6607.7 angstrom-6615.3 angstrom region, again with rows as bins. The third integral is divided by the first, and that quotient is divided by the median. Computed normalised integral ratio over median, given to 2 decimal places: 0.92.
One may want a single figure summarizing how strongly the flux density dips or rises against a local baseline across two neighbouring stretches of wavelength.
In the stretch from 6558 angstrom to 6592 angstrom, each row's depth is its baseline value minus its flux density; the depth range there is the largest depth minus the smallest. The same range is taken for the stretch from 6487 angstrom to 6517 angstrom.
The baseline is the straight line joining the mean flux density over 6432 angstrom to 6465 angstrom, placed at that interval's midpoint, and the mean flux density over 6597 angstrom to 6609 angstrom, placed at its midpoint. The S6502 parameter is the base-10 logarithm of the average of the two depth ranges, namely 0.95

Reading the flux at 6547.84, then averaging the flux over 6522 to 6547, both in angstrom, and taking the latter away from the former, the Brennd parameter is -0.2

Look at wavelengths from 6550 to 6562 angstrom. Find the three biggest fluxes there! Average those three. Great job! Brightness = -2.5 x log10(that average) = -3.54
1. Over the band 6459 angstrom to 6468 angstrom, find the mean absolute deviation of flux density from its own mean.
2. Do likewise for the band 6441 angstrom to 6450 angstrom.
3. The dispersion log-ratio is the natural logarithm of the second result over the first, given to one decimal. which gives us 0.2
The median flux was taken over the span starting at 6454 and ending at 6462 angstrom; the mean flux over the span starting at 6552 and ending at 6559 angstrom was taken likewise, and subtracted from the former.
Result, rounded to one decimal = 1.1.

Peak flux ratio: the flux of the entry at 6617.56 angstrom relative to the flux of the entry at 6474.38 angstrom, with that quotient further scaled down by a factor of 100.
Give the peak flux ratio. 0.0102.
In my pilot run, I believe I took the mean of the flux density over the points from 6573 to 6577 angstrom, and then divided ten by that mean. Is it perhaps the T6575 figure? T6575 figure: 0.45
